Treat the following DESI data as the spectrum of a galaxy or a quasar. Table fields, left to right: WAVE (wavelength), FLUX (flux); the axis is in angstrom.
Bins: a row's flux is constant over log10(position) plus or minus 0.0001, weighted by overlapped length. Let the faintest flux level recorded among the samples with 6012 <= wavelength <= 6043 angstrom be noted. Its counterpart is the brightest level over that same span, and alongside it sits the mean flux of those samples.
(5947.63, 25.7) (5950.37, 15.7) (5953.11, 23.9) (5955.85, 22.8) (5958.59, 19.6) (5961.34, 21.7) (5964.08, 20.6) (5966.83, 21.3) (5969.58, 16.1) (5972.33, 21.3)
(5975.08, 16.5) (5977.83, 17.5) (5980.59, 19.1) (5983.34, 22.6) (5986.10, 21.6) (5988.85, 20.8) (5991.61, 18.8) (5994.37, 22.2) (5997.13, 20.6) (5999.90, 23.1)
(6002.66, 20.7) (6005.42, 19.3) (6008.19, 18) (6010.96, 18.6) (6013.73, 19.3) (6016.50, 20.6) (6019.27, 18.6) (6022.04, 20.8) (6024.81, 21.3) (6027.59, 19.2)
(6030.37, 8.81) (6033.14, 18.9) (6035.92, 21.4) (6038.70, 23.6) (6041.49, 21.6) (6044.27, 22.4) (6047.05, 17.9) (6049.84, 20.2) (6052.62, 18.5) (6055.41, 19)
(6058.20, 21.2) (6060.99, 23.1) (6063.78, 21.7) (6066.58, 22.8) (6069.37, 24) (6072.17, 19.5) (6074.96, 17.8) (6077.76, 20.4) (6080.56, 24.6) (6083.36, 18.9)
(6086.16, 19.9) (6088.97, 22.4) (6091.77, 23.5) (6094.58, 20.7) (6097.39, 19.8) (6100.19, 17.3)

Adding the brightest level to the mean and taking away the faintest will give 34.3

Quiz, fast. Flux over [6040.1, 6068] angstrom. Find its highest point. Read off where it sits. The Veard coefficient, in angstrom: 6060.99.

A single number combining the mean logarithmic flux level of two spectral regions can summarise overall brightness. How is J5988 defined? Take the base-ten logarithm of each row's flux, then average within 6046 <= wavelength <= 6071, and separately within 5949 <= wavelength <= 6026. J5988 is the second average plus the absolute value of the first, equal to 2.62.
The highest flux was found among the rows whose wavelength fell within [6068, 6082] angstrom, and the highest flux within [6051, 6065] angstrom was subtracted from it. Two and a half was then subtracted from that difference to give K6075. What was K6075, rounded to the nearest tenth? -1.0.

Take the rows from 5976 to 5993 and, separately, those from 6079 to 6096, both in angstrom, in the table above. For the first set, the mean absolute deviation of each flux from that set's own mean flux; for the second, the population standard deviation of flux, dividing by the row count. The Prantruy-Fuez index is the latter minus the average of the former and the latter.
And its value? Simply 0.20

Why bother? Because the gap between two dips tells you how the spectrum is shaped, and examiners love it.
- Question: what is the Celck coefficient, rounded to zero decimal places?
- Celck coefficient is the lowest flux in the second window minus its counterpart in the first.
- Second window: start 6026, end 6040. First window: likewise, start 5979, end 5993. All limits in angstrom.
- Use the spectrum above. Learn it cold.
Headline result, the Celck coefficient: -10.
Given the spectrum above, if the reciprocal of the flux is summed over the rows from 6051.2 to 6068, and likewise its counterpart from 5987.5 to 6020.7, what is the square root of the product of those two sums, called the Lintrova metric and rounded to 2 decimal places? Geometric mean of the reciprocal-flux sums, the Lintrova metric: 0.42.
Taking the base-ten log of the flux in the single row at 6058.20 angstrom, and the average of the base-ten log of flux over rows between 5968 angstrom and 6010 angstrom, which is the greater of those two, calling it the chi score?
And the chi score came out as 1.33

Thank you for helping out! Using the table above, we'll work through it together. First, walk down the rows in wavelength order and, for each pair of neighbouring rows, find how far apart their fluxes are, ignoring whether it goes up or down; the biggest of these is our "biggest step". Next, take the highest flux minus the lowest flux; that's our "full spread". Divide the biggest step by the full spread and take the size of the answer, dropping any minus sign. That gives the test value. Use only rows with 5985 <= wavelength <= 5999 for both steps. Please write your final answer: 1.0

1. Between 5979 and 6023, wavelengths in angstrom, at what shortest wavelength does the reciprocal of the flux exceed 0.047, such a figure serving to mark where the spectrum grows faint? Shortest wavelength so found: 5980.59 angstrom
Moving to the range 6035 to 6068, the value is 6047.05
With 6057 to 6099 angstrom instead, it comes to 6058.20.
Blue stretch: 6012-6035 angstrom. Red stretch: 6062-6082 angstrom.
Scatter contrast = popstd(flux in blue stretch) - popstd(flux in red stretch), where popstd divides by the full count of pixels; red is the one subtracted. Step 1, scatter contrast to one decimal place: 1.5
